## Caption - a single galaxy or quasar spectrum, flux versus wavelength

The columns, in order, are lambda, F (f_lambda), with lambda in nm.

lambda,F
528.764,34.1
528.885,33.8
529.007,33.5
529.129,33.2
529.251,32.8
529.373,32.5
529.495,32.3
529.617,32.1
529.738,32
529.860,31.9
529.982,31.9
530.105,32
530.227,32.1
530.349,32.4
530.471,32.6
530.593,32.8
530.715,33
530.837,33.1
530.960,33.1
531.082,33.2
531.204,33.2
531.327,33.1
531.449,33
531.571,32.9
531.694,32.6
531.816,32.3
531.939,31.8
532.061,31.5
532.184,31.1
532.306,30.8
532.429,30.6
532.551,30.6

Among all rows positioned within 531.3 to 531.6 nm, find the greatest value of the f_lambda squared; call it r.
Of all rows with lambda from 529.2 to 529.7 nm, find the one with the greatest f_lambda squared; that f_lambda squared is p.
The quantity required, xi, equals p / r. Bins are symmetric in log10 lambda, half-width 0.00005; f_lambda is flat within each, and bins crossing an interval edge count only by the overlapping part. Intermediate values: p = 1076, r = 1096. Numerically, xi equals 0.98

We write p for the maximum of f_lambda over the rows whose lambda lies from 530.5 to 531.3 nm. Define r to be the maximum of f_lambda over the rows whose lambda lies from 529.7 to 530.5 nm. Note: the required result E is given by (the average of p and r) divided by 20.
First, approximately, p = 33.2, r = 32.6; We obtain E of 1.645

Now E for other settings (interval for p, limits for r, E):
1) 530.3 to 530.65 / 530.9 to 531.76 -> 1.650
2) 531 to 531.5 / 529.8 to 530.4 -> 1.640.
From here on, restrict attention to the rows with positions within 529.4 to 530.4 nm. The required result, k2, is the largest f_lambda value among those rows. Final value 32.4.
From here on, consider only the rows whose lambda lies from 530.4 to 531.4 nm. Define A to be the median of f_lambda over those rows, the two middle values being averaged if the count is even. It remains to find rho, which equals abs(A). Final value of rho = 33.1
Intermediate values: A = 33.1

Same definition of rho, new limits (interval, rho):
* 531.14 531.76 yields 33.0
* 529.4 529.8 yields 32.1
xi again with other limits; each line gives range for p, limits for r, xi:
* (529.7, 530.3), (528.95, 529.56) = 0.92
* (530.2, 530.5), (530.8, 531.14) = 0.96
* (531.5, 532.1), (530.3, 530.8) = 0.99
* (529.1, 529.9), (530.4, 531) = 1.01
